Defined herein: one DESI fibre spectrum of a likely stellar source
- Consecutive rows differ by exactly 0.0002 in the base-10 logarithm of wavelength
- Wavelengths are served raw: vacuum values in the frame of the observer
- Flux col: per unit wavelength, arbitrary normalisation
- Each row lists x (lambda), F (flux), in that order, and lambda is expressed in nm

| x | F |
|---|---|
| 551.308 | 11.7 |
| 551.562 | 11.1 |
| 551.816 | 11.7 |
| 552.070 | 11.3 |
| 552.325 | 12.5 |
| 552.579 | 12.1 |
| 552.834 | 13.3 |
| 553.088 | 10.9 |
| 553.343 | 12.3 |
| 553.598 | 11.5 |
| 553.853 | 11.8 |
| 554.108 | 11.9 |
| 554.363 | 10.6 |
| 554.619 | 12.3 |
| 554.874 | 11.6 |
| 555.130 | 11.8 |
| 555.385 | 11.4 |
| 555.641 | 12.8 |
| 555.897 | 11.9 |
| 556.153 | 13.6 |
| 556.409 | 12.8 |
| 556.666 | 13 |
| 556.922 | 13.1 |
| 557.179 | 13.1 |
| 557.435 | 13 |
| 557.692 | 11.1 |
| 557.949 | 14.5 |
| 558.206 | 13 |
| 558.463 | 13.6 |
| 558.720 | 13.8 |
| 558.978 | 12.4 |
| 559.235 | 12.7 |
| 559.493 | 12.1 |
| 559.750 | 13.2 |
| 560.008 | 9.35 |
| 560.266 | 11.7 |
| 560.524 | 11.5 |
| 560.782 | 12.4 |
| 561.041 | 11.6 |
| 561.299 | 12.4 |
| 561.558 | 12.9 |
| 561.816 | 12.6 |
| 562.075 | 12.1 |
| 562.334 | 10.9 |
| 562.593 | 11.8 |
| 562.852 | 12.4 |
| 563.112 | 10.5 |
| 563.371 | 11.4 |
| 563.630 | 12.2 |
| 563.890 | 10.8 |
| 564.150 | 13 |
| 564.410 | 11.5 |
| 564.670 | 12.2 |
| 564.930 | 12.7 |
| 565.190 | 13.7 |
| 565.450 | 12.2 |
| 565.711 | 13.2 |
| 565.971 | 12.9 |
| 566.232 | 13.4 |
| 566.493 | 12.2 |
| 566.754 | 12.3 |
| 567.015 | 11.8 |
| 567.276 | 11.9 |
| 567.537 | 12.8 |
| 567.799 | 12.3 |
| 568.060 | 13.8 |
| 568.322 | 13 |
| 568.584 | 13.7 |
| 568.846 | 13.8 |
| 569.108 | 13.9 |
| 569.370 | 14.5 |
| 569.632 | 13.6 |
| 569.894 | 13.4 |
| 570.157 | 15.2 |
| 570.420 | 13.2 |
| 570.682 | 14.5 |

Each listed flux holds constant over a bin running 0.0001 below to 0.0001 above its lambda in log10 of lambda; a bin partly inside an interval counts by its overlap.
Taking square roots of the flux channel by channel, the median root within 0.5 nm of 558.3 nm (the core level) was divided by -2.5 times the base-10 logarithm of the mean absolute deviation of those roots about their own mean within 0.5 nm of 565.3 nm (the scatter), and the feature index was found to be 1.28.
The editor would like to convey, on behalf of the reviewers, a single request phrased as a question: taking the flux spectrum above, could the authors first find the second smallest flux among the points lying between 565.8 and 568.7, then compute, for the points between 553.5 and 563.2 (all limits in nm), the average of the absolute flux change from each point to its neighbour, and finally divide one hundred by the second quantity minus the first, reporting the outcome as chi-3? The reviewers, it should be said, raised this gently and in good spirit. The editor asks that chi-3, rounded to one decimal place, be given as -9.1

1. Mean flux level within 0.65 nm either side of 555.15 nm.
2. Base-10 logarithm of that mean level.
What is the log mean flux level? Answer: 1.078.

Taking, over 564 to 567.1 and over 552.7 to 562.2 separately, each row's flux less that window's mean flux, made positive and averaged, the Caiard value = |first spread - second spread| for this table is 0.21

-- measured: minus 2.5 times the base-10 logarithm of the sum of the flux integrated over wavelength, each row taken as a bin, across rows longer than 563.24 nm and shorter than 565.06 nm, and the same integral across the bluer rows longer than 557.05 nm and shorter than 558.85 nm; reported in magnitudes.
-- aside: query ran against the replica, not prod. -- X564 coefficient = -4.14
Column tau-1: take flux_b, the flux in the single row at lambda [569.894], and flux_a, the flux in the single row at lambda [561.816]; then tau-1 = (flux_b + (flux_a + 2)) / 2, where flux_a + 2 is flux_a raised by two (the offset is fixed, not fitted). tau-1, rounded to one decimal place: 14.0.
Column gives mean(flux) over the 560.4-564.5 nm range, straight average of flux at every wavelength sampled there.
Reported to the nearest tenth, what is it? 11.9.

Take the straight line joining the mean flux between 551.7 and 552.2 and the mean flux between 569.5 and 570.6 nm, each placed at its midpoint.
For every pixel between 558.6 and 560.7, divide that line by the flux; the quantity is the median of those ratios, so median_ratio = 1.02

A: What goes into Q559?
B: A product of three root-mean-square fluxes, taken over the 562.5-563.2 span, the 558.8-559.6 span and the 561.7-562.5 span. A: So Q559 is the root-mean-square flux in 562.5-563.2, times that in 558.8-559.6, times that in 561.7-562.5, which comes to 1709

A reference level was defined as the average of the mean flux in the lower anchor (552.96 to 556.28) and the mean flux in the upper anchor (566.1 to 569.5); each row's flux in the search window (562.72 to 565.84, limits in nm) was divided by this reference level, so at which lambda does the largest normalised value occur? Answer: 565.190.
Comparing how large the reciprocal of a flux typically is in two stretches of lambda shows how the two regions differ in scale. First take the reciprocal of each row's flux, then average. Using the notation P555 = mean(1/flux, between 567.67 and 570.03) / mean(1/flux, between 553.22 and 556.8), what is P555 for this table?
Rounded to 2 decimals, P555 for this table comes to 0.89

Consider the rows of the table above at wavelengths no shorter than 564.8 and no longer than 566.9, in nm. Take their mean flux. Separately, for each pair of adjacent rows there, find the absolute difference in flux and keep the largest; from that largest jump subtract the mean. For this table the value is -11.3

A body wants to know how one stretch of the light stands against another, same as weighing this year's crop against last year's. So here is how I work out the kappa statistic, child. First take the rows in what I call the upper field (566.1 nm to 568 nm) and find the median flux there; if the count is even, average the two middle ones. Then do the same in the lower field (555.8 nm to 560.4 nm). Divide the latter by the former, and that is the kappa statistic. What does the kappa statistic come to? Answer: 1.057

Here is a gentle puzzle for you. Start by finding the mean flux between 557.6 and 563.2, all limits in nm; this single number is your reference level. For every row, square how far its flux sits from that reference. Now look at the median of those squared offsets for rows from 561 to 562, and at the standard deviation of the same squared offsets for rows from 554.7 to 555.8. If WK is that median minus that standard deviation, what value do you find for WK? 0.1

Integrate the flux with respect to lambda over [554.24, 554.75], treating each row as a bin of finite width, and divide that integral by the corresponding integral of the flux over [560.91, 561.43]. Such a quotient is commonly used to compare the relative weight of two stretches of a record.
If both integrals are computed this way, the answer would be 0.94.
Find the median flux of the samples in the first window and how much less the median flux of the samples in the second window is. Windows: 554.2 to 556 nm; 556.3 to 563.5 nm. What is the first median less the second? -0.6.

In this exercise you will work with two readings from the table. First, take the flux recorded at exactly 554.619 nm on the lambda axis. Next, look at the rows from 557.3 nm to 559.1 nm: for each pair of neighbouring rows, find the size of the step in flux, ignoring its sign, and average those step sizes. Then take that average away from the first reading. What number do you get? 10.8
